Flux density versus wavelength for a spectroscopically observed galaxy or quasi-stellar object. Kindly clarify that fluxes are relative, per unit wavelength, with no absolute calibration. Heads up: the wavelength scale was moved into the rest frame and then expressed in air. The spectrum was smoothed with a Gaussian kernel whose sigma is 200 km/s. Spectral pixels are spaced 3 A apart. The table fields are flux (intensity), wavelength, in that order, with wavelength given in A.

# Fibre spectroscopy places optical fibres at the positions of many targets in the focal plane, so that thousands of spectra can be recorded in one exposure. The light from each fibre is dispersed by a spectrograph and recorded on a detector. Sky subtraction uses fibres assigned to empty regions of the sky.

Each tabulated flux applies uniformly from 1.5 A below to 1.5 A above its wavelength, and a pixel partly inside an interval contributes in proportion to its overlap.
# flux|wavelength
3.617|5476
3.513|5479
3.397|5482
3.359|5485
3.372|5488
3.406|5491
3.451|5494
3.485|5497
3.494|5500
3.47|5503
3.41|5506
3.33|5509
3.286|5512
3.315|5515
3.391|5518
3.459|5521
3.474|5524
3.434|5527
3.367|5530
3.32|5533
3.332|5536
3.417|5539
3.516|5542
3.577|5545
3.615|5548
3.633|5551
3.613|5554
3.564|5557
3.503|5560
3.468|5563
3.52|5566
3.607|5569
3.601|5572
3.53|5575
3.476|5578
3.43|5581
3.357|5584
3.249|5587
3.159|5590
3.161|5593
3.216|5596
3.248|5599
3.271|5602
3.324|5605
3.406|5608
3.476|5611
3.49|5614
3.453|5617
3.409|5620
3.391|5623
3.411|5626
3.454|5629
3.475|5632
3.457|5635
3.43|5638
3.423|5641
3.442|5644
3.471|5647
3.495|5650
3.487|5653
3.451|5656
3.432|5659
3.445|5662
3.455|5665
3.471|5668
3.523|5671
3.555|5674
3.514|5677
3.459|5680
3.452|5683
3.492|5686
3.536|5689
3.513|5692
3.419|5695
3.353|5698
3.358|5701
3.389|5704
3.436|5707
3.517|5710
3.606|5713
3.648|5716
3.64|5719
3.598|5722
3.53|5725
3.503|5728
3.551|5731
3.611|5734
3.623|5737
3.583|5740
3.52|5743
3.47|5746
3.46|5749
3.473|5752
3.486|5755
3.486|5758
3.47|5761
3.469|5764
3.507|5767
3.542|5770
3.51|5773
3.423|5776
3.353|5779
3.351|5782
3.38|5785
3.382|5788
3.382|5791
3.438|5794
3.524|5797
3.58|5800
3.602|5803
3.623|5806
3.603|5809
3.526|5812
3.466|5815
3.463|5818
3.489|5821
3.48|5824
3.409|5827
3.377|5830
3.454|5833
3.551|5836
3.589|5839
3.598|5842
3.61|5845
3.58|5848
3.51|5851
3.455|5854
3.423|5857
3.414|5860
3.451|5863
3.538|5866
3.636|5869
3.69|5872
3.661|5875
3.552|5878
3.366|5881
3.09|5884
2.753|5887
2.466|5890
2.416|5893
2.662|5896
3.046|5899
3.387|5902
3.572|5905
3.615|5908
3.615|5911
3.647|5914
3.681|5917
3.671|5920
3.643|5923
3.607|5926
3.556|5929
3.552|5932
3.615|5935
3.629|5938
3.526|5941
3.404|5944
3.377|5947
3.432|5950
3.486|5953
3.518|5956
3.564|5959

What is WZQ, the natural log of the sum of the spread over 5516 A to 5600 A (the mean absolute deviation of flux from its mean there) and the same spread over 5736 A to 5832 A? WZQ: -1.7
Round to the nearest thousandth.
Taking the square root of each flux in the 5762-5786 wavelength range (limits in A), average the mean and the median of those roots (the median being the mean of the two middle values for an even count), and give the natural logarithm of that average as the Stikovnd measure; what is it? 0.618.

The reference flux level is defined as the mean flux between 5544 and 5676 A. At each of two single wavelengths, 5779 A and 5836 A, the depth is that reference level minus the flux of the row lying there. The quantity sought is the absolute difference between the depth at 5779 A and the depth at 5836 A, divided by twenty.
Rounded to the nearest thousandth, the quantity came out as 0.010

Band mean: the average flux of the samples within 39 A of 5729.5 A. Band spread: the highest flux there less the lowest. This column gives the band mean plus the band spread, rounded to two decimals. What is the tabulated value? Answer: 3.80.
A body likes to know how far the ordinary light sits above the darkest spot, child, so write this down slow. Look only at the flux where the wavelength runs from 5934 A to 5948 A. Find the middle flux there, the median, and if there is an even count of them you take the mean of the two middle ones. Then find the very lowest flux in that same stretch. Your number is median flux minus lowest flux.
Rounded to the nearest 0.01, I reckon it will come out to 0.15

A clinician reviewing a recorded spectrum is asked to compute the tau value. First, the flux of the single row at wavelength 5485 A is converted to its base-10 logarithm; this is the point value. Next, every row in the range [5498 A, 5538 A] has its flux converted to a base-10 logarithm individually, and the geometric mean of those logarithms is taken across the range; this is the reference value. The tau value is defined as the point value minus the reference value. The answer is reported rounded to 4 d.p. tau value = -0.0039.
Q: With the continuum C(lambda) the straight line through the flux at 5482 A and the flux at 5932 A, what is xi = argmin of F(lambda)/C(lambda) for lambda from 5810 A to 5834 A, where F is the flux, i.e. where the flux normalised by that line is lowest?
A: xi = 5830 A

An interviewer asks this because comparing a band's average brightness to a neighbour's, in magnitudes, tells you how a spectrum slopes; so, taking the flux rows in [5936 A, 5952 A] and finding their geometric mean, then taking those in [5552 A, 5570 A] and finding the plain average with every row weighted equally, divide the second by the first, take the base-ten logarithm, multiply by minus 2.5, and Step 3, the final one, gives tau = -0.023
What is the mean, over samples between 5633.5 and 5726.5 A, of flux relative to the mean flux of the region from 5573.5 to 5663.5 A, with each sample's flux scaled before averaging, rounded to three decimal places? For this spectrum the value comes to 1.025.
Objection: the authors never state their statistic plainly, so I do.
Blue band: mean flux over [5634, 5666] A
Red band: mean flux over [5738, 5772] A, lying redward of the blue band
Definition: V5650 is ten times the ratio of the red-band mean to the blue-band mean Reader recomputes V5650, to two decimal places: 10.13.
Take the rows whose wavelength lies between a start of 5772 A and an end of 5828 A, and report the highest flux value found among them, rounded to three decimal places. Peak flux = 3.623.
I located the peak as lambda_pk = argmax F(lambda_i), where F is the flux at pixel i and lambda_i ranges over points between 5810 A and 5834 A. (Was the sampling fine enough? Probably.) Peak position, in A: 5812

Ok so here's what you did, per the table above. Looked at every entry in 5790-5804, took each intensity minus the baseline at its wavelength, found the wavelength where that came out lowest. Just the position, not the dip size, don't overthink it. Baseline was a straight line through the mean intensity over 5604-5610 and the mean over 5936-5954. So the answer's 5791 A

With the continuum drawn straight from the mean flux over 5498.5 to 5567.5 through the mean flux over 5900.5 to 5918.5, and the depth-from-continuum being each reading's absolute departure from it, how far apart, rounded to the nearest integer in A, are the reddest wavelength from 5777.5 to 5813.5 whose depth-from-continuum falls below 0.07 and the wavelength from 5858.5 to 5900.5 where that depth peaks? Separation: 81 A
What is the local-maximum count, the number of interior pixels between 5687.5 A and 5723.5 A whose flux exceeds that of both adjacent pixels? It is 1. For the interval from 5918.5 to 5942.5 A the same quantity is 1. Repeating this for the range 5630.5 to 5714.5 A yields 3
